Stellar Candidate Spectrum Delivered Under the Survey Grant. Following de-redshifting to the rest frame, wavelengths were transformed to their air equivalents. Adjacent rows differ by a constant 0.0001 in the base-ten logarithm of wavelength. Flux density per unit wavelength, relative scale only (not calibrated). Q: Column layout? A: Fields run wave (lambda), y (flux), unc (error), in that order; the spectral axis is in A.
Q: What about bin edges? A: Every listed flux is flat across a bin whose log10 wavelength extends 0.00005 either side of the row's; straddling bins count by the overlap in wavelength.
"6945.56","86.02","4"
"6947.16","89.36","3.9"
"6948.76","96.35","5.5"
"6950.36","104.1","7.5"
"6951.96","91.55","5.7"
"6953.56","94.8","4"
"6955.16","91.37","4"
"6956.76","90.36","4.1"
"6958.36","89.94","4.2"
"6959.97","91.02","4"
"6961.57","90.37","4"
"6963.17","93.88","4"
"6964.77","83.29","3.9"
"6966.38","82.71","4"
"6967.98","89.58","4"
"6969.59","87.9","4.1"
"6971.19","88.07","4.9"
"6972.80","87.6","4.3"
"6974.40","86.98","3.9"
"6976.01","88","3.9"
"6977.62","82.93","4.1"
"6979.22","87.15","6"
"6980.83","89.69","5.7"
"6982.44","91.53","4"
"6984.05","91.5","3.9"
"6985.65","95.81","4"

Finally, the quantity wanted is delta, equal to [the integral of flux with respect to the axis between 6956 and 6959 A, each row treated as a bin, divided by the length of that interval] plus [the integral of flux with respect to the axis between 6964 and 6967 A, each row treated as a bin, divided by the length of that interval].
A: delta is 173.1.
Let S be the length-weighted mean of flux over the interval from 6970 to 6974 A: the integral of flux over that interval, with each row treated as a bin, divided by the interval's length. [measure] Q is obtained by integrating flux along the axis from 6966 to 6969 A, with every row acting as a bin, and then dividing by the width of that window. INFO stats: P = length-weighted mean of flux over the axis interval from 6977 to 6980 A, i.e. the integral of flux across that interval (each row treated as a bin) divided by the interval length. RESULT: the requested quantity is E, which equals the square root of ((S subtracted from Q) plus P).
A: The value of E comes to 9.2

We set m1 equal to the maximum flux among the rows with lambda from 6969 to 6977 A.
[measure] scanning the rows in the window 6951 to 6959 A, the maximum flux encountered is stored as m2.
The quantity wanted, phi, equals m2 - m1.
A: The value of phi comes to 7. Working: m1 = 88.07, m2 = 94.8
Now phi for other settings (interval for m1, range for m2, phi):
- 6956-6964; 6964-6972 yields -4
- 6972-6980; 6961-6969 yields 6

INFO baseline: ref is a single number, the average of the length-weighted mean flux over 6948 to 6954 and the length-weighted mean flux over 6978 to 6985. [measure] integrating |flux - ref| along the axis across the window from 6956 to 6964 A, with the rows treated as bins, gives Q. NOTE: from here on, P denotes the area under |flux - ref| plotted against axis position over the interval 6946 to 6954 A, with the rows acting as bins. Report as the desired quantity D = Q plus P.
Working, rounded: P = 36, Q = 19.6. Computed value 55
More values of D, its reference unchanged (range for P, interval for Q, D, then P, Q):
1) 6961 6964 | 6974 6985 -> 60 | 5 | 54.7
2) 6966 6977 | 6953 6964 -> 90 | 65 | 24.9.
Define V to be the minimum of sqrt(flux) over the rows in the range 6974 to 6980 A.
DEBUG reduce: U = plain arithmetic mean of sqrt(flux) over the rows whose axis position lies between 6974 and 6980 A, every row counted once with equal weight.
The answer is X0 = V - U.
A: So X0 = -0.18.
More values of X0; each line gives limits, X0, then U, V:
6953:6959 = -0.09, 9.57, 9.5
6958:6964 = -0.07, 9.55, 9.5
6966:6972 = -0.24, 9.33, 9.1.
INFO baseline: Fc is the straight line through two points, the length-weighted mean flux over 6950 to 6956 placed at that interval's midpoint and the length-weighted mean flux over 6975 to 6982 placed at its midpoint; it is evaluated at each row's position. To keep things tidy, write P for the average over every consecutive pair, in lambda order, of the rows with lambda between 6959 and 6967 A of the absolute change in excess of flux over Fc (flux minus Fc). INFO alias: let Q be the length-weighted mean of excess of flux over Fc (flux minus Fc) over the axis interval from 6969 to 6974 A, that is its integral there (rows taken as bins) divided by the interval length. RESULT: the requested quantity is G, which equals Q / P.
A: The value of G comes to -0.40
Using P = 3.6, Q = -1.4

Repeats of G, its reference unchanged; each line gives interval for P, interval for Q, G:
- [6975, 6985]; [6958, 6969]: -1.01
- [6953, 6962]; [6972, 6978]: -1.46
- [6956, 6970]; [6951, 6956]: -0.58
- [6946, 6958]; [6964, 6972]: -0.68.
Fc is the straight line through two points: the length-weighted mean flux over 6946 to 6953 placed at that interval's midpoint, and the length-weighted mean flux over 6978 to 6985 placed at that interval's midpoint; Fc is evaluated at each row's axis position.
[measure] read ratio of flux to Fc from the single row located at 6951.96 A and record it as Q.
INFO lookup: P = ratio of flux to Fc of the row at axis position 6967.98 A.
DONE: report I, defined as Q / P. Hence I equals 0.99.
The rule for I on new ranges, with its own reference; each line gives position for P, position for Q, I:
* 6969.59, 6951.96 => 1.01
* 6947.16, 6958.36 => 1.03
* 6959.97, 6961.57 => 1.00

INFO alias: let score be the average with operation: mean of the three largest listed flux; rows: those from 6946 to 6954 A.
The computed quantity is 98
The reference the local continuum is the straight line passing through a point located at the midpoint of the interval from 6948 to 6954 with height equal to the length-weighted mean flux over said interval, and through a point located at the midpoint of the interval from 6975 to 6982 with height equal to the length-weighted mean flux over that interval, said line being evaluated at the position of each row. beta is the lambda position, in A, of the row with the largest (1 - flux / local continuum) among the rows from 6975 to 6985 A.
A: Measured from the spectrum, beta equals 6977.62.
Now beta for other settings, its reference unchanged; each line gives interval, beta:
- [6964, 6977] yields 6966.38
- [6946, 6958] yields 6947.16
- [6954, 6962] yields 6956.76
